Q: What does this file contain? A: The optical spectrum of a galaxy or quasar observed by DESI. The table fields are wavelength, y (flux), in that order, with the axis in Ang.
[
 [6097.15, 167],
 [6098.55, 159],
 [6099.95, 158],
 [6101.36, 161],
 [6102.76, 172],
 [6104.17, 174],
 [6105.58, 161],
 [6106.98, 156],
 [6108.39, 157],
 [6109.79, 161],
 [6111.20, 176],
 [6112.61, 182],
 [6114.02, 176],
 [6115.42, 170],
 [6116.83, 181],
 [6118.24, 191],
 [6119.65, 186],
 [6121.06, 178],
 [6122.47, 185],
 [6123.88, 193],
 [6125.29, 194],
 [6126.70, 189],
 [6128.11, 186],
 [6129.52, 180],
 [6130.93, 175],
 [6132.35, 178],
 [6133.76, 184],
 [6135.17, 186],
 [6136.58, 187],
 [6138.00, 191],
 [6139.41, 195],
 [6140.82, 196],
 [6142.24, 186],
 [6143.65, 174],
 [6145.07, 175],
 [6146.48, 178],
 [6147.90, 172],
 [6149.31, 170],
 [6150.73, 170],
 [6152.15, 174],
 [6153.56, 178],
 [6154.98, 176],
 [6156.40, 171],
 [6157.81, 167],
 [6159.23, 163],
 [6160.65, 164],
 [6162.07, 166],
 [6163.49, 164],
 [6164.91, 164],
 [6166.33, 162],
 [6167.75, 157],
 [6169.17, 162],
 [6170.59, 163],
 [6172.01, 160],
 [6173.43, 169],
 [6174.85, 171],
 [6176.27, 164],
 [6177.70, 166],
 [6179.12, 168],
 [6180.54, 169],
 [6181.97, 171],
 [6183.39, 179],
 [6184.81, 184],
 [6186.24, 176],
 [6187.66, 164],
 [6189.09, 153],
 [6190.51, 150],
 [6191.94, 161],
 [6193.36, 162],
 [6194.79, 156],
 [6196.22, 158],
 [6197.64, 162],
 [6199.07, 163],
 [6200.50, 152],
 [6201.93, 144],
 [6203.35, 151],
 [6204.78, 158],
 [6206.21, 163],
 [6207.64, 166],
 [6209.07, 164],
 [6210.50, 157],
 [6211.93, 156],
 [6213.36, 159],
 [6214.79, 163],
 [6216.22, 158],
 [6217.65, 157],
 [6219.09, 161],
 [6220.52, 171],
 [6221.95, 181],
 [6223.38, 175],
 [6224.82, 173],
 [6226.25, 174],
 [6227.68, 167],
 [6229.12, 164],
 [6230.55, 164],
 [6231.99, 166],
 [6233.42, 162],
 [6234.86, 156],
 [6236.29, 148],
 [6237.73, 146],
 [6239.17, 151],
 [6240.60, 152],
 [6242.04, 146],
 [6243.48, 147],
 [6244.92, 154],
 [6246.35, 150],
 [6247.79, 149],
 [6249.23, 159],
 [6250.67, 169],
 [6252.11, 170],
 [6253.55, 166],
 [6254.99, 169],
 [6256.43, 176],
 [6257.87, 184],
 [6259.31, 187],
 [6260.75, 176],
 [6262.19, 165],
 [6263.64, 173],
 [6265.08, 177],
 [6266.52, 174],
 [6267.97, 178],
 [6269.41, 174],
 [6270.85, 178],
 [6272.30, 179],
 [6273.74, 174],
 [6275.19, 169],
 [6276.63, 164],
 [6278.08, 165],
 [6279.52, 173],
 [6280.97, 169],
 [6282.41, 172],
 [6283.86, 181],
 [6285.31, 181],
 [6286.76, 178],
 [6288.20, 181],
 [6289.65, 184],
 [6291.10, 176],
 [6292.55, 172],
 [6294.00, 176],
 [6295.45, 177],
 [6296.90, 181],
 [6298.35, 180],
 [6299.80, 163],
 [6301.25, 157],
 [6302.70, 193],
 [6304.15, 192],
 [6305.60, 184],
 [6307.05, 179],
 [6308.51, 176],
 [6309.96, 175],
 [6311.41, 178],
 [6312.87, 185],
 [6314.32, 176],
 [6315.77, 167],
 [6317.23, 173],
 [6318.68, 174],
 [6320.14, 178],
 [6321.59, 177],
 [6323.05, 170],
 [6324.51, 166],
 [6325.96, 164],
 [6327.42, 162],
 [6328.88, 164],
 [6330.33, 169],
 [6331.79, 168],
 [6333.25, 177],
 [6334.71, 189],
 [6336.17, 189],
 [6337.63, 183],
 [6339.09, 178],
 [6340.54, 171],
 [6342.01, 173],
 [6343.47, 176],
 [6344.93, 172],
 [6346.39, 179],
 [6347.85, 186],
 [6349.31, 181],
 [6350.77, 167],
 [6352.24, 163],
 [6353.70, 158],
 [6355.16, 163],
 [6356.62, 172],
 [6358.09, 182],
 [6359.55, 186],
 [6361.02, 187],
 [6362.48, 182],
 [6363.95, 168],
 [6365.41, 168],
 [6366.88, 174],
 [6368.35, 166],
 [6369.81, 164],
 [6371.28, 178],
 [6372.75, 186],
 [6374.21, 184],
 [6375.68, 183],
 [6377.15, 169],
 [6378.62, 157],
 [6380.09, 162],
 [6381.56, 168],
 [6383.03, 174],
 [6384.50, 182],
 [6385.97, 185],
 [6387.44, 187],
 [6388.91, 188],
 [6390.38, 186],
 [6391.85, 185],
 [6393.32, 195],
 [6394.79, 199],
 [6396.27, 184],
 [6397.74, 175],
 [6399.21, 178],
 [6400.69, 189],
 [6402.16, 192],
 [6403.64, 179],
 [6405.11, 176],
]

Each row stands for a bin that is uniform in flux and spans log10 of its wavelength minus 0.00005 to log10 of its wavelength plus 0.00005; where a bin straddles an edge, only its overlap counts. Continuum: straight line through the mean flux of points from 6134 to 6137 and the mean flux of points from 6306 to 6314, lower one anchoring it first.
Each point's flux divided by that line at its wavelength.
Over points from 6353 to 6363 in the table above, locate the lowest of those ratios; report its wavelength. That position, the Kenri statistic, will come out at 6353.70 Ang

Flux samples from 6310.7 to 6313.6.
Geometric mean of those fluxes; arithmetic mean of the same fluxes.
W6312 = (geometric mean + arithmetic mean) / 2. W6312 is 181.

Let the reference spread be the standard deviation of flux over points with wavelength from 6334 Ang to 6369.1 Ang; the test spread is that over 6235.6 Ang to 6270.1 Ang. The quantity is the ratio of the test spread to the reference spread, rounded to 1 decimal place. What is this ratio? 1.5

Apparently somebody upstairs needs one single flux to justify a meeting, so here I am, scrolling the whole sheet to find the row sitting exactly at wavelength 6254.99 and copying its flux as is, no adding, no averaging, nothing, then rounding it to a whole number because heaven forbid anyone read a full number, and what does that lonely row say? 169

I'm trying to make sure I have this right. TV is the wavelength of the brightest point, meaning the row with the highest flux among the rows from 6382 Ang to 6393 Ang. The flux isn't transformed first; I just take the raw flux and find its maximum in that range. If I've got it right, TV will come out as 6388.91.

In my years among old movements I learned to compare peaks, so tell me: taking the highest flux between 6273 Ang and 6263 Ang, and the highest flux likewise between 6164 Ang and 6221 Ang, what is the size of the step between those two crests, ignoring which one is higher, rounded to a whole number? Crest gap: 5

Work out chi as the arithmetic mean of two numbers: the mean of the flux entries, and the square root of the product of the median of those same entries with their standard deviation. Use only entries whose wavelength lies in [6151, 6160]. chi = 101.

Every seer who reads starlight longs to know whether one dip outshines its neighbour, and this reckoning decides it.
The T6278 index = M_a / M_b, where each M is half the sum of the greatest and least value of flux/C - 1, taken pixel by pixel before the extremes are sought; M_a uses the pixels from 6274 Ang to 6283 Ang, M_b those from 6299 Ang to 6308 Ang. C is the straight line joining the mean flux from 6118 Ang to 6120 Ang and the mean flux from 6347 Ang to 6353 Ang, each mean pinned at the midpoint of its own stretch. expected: 4.6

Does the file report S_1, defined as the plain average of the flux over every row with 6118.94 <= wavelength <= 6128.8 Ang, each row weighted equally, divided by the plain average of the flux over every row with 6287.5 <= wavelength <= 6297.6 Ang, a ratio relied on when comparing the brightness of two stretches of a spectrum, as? 1.05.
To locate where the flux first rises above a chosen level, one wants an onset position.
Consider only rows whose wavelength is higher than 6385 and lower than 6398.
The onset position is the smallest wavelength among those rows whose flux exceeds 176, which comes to 6385.97 Ang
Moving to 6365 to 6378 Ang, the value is 6371.28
